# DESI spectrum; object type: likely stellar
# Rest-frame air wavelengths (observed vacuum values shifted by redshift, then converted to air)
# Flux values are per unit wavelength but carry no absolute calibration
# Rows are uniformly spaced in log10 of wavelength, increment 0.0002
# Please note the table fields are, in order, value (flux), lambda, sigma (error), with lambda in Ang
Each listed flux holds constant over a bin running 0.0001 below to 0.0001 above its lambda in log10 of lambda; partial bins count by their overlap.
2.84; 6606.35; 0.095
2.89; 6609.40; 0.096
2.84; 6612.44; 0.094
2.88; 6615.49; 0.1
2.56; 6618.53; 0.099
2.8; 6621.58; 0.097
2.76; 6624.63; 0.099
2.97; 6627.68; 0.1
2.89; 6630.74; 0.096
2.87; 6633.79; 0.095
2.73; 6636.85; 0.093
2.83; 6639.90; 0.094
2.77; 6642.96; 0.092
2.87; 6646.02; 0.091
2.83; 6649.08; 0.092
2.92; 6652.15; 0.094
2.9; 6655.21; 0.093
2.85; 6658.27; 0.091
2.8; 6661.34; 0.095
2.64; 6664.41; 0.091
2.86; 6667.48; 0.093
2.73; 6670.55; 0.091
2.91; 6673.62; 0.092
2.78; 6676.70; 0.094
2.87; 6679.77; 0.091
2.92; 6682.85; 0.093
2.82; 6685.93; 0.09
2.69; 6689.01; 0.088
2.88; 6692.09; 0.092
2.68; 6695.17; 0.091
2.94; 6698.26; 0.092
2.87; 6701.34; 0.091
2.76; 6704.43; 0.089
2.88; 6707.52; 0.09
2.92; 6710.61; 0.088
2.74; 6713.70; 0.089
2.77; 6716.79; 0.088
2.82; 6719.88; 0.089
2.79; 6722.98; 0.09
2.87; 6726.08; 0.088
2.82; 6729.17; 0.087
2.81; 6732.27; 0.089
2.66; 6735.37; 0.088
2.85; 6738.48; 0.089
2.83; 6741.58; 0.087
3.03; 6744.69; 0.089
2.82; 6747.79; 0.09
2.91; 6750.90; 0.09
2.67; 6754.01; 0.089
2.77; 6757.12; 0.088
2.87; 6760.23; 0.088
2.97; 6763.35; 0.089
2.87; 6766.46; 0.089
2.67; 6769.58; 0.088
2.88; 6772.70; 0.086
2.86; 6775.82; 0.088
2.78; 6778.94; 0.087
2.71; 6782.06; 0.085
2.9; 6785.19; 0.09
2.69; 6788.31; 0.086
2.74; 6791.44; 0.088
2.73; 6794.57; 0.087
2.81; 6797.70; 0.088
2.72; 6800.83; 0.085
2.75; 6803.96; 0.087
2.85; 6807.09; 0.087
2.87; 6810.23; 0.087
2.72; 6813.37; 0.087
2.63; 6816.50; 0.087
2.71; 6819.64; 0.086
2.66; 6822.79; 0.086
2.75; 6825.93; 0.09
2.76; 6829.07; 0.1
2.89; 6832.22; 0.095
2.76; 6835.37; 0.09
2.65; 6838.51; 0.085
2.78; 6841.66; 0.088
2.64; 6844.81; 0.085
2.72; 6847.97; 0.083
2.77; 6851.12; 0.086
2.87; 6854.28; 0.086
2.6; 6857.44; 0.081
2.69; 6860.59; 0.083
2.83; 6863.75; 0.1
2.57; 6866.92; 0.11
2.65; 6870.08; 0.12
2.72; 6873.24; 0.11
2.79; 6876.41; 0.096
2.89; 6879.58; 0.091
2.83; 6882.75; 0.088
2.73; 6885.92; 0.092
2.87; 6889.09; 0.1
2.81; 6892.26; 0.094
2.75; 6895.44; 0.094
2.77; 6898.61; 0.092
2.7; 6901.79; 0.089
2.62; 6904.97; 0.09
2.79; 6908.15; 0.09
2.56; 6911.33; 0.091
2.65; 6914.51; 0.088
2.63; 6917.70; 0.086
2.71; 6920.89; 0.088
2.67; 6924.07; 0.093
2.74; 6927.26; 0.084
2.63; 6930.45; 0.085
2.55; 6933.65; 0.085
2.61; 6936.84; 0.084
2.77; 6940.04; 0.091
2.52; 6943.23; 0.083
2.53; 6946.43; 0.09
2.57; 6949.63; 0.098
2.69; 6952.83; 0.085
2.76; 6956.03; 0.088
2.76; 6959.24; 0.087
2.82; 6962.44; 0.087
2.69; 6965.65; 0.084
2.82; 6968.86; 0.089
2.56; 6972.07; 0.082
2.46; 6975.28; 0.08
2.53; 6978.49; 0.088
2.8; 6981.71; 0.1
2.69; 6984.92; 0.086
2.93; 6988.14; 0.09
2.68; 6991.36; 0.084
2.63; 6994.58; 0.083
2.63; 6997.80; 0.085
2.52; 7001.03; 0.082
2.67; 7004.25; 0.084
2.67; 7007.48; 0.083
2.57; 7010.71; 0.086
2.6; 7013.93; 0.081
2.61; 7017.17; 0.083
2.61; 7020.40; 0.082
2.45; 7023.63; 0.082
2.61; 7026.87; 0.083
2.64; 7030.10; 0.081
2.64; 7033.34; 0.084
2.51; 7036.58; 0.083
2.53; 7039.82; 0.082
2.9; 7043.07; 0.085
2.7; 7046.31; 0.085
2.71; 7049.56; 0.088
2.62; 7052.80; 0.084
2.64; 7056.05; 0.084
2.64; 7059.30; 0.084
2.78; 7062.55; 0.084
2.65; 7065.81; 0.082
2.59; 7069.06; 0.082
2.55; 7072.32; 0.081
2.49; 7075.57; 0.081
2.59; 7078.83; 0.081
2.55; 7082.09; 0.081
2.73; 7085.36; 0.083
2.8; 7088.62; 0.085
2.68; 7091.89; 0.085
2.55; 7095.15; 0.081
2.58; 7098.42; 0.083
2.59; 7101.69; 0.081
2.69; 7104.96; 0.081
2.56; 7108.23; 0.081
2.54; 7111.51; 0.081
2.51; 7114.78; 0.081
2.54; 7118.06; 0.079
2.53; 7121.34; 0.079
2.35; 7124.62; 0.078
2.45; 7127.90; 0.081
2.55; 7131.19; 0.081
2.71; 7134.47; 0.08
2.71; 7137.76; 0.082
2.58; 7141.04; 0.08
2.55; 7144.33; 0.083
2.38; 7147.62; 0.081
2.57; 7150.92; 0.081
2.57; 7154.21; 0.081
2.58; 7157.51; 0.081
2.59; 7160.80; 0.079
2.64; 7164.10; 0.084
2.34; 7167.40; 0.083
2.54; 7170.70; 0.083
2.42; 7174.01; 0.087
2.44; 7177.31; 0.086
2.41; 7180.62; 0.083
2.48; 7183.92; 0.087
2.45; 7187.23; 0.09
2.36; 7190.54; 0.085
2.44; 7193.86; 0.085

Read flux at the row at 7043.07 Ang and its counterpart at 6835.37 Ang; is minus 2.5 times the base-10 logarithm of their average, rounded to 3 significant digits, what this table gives -1.13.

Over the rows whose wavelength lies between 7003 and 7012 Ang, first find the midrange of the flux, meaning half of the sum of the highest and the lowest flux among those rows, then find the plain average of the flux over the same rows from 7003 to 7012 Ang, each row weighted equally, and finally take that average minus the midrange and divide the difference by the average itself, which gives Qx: 0.006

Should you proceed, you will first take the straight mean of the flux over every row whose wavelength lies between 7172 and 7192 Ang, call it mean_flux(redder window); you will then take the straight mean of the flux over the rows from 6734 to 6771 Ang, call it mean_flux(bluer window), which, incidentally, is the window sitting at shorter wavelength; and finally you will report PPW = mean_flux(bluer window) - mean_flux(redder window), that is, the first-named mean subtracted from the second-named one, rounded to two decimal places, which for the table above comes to 0.40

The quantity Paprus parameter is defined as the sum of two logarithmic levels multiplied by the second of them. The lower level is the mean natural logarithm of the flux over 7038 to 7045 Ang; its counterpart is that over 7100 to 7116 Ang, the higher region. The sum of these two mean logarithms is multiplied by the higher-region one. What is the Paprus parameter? 1.84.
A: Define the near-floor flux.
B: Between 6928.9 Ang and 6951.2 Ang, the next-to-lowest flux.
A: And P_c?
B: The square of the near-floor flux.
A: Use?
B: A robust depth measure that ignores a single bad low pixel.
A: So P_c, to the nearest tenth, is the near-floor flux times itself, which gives 6.4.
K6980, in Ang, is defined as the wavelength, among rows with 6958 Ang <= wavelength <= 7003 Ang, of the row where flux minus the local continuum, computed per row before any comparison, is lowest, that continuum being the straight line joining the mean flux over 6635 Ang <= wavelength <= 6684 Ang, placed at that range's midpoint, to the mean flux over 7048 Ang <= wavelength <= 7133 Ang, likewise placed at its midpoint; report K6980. 6975.28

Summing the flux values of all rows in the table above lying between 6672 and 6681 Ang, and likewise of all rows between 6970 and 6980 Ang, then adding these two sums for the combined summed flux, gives 16.1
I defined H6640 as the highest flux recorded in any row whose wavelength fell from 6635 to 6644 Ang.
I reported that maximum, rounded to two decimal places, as 2.83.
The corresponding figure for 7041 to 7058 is 2.90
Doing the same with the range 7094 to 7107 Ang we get 2.69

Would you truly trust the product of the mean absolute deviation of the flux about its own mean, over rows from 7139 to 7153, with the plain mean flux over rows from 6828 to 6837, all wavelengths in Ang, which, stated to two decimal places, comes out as 0.20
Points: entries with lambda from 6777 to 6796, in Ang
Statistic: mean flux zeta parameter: 2.76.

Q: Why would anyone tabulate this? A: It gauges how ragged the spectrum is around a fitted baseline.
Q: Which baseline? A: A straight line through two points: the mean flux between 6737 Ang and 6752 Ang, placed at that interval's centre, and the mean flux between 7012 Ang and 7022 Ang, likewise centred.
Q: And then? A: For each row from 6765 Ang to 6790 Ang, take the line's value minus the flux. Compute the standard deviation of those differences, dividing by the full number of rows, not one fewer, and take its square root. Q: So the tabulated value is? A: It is 0.295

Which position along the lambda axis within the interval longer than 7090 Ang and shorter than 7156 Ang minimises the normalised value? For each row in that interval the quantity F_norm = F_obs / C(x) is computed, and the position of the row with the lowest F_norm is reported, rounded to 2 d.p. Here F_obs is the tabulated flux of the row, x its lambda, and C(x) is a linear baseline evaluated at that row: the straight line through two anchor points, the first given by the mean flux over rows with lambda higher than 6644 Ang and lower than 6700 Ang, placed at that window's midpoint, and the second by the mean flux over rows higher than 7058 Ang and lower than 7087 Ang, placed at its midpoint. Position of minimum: 7124.62 Ang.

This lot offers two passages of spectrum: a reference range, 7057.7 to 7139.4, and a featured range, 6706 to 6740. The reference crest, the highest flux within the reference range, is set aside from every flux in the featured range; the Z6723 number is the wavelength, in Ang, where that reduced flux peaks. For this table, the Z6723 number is 6710.61 Ang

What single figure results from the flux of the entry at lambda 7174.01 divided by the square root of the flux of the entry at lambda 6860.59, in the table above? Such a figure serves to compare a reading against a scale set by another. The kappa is 1.48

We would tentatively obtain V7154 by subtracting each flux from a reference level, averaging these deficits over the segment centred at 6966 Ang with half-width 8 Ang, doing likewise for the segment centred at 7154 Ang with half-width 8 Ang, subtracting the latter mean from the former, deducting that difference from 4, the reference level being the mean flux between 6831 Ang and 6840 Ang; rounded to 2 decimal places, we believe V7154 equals 4.19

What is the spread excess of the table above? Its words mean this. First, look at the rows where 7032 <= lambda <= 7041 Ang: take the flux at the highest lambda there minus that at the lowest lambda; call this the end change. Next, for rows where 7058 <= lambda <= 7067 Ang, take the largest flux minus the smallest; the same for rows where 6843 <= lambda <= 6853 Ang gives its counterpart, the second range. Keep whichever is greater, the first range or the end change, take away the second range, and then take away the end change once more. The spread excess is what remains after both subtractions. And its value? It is 0.120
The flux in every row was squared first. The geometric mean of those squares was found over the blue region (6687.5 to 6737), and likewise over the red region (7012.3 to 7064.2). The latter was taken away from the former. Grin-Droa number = 0.9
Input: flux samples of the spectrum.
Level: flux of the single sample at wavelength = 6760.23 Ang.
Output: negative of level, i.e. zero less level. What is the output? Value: -2.87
